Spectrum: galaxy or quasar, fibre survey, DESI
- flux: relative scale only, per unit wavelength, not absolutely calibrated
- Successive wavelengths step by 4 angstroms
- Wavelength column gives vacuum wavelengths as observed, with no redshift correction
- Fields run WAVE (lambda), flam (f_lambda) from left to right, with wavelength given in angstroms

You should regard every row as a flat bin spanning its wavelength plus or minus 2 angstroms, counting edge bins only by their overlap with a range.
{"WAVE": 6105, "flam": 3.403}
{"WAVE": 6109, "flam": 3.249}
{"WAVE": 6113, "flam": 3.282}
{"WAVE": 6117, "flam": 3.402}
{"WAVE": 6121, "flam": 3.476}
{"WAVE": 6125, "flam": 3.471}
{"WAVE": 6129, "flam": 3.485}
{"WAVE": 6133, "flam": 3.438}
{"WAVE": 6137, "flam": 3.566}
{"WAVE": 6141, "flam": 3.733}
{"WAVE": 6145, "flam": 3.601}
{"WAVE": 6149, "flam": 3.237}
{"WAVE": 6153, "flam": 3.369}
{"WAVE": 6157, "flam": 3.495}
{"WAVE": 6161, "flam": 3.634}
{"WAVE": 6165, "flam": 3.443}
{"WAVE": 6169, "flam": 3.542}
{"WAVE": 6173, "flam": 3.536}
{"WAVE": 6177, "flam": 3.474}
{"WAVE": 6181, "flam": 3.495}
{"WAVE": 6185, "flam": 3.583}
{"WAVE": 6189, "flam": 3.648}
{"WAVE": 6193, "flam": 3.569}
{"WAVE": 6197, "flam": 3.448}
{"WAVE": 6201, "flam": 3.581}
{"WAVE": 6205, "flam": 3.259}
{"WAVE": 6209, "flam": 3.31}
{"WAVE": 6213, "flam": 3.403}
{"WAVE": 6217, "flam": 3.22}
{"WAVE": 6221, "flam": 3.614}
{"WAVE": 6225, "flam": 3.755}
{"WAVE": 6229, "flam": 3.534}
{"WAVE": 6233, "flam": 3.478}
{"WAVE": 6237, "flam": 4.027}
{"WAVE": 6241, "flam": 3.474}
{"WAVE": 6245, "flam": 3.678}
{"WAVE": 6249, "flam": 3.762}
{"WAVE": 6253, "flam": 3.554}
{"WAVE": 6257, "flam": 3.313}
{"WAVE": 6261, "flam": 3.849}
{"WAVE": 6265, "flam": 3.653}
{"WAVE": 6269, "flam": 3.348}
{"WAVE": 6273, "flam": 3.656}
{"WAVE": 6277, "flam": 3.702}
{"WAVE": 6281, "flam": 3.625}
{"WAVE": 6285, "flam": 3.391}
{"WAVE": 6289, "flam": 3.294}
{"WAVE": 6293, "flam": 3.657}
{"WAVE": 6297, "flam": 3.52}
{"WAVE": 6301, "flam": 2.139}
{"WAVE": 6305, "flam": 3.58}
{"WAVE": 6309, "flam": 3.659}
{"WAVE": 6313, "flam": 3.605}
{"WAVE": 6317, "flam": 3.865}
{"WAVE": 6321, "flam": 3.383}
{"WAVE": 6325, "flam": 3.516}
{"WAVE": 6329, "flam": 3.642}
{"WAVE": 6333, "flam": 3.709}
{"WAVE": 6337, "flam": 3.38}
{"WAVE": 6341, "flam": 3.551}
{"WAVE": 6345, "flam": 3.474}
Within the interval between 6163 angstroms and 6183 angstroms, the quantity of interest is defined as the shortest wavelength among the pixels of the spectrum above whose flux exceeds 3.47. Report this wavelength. 6169 angstroms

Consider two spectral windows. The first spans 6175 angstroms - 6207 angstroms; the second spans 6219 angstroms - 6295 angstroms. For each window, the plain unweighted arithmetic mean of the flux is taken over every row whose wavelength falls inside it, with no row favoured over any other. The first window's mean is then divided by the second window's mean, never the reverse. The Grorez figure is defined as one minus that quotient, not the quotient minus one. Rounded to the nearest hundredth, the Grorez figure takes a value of 0.03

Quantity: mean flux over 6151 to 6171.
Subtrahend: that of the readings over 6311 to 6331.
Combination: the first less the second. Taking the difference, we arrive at -0.11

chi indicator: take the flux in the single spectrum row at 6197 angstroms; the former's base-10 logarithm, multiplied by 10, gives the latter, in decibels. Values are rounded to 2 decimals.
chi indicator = 5.38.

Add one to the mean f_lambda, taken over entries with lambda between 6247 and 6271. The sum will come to 4.58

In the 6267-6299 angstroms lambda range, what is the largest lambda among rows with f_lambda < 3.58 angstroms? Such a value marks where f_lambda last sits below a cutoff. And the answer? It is 6297 angstroms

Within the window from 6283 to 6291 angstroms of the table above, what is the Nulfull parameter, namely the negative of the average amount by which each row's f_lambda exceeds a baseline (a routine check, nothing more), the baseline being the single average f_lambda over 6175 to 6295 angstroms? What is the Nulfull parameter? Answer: 0.203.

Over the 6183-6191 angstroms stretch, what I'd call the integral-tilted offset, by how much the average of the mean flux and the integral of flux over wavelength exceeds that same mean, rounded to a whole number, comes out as 13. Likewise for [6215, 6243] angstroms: 48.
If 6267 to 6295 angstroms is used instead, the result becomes 48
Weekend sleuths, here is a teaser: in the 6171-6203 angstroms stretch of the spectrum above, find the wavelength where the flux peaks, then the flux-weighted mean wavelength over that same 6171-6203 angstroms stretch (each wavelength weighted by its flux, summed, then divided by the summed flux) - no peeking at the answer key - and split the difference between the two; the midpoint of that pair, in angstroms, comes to 6188.0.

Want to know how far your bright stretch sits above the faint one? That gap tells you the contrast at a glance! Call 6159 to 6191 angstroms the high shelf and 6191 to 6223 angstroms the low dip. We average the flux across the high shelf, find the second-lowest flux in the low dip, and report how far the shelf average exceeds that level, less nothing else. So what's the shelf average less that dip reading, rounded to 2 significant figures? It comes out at 0.29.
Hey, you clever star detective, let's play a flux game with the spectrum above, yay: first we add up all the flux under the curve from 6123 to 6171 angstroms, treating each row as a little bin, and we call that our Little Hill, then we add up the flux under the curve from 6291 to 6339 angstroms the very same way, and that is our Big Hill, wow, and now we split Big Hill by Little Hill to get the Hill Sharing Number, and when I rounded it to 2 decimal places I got 0.99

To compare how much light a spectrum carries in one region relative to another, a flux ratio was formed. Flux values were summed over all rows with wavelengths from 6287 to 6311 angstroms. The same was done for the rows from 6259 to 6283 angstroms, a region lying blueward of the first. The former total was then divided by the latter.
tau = 0.91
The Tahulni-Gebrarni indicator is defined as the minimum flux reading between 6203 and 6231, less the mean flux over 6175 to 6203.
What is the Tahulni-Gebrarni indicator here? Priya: -0.32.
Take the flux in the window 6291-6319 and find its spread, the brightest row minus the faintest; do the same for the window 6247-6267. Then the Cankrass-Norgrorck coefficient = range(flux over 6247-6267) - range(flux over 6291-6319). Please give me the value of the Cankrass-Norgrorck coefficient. -1.2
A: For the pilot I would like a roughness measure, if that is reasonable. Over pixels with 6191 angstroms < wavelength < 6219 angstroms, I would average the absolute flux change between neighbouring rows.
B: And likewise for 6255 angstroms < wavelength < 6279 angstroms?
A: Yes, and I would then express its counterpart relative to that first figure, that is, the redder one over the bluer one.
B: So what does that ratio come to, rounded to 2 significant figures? 1.8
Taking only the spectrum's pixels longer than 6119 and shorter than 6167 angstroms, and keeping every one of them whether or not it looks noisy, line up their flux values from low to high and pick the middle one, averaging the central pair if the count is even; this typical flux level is 3.48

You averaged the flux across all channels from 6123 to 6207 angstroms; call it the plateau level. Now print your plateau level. 3.51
